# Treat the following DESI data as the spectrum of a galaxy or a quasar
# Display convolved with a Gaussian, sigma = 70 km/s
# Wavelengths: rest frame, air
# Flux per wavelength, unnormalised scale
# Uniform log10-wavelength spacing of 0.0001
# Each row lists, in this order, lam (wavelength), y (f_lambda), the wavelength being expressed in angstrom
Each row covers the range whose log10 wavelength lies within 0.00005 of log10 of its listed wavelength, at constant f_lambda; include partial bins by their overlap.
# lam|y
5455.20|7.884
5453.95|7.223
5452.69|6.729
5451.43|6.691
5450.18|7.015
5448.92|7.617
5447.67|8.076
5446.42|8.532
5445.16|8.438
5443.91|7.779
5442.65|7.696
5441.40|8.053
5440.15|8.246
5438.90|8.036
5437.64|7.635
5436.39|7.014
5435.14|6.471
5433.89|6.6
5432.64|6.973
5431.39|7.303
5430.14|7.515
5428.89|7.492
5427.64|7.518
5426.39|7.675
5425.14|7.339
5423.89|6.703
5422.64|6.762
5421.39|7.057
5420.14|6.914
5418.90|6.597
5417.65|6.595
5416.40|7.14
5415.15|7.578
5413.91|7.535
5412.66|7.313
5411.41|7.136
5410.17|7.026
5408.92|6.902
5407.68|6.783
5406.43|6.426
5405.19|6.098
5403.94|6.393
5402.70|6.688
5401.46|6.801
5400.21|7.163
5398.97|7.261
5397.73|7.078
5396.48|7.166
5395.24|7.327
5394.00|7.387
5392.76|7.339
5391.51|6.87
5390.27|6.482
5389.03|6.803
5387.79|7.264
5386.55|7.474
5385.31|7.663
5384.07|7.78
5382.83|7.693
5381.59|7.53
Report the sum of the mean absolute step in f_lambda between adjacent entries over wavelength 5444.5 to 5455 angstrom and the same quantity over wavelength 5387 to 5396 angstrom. 0.64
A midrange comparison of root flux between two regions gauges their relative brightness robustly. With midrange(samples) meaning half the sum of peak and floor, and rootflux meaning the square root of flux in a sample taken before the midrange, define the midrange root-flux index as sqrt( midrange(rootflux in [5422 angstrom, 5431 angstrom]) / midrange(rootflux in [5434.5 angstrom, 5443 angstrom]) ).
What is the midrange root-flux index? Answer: 0.99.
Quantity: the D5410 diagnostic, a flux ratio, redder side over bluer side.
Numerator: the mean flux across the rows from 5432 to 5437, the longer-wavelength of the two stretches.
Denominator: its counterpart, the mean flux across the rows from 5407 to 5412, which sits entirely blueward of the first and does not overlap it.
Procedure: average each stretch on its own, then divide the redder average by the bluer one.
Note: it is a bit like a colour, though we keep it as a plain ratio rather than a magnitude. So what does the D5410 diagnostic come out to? 0.97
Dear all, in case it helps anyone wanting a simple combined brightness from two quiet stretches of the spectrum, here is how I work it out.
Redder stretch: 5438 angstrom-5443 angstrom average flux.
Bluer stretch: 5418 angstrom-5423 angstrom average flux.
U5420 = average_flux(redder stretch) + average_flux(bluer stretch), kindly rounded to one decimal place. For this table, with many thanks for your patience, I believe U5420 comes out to 14.8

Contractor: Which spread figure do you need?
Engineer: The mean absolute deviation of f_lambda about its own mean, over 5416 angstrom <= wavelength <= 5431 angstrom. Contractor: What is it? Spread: 0.34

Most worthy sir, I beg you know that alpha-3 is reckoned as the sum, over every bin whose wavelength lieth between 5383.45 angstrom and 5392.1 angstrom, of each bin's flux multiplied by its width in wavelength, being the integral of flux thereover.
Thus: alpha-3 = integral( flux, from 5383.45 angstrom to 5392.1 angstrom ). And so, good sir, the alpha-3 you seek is 62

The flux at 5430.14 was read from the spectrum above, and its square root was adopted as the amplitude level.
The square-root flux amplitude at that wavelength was 2.74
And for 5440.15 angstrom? 2.87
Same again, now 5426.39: 2.77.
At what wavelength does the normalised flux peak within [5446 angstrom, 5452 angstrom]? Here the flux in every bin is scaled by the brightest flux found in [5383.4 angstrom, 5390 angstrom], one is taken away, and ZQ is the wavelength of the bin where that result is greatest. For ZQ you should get 5446.42 angstrom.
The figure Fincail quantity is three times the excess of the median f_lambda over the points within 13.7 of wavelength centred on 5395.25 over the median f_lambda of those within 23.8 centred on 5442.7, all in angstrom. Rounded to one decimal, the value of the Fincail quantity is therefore -1.4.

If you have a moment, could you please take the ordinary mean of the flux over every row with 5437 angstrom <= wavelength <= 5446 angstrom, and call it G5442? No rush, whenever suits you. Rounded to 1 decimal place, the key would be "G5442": 8.0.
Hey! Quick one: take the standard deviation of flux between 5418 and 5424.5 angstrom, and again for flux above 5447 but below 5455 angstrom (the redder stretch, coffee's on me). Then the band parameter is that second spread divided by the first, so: 3.0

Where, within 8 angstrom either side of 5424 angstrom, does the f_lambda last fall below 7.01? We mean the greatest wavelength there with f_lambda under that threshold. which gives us 5423.89 angstrom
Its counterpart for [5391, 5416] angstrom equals 5408.92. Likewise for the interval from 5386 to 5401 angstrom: 5391.51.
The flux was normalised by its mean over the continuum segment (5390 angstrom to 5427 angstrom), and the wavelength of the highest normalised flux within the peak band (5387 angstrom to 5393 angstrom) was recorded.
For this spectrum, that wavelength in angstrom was 5392.76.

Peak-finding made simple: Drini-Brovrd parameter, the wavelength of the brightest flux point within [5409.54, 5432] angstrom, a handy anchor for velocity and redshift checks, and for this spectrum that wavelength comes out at 5426.39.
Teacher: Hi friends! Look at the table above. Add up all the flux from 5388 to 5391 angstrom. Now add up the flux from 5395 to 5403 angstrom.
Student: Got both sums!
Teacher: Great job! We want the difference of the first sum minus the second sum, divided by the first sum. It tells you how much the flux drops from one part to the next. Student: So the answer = -2.7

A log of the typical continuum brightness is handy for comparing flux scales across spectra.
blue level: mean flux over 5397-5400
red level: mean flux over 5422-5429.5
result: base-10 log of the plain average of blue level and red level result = 0.858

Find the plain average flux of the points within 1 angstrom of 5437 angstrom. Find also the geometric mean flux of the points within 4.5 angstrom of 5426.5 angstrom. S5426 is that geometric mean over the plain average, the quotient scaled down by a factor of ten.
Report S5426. 0.099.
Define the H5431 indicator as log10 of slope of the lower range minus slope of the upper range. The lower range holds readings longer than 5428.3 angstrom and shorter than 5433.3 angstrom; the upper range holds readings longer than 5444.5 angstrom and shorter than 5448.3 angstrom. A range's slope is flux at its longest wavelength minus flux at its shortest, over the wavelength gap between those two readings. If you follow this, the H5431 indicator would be -2.2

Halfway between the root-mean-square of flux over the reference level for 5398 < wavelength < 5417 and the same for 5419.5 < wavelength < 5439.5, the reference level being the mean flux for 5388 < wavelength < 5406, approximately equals 1.02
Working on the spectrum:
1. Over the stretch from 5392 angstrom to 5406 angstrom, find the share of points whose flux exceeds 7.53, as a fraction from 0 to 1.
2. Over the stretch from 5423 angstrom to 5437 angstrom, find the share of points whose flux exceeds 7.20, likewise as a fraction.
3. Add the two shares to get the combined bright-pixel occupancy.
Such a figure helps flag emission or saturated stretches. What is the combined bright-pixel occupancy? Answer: 0.5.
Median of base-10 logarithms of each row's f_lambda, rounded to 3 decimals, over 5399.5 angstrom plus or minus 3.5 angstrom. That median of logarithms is 0.853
